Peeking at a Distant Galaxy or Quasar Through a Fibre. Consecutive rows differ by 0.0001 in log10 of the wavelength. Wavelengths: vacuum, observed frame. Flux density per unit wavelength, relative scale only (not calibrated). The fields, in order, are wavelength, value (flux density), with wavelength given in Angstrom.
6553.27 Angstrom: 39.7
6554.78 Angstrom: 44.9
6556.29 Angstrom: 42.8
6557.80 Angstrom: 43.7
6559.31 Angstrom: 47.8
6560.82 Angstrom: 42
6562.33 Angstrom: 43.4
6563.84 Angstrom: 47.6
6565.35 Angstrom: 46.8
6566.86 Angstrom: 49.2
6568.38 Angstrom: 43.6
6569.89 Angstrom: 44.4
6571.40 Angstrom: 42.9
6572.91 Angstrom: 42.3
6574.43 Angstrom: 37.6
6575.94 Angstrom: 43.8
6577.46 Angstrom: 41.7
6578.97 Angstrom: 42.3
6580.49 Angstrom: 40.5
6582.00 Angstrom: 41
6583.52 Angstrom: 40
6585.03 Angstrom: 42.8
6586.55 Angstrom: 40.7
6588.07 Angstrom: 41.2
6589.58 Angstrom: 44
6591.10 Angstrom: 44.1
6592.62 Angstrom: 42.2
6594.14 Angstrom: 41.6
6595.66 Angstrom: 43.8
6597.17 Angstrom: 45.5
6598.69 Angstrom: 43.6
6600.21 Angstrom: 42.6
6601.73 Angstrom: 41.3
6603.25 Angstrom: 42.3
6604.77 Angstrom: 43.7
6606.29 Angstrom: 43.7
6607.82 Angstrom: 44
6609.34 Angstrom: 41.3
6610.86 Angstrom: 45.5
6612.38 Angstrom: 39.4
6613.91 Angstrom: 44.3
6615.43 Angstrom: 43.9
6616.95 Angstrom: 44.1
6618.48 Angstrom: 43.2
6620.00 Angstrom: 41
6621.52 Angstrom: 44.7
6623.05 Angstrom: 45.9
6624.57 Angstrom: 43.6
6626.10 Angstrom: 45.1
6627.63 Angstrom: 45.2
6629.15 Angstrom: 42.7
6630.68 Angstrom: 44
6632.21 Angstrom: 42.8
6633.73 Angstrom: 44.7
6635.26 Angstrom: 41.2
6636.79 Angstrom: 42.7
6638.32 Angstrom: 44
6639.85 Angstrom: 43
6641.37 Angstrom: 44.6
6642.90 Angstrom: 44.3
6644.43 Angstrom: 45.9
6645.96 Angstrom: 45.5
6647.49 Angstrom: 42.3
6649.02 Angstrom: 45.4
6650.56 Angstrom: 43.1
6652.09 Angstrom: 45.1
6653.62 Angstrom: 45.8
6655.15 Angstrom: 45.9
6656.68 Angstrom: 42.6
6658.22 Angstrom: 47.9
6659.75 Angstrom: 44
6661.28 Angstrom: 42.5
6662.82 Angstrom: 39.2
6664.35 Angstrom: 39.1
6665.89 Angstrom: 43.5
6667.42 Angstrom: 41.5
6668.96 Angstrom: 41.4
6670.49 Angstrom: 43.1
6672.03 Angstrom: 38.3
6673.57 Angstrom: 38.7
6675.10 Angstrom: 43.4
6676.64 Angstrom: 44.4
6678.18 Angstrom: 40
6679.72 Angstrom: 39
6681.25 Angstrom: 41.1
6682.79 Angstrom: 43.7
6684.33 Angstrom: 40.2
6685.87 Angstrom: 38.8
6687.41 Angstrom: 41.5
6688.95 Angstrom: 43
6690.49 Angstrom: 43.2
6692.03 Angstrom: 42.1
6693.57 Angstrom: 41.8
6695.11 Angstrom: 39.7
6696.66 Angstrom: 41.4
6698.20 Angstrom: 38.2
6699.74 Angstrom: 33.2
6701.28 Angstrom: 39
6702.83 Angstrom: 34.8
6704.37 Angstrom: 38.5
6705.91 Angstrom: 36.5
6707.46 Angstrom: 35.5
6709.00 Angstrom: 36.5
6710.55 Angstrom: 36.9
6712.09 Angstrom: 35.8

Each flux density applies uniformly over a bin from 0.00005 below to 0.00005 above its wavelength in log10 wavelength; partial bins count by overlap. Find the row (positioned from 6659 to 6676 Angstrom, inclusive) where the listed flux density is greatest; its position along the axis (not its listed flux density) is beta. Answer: 6659.75 Angstrom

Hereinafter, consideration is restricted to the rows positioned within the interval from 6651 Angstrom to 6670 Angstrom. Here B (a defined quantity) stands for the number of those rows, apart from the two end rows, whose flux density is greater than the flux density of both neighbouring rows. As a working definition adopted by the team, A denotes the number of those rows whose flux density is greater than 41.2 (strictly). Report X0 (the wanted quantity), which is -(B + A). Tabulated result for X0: -13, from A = 10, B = 3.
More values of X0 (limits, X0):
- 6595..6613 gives -14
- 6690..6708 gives -7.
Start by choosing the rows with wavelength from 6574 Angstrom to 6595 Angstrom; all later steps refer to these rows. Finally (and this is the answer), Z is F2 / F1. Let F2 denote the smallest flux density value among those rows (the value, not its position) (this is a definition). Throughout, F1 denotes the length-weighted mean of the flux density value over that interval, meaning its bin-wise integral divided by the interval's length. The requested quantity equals 0.901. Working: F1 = 41.7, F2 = 37.6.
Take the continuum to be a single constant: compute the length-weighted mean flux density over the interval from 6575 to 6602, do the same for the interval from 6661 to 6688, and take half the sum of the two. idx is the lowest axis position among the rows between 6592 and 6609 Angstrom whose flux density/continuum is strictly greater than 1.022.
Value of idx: 6595.66 Angstrom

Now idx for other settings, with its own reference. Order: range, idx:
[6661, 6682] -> 6665.89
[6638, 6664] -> 6638.32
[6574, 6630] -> 6575.94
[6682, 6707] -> 6682.79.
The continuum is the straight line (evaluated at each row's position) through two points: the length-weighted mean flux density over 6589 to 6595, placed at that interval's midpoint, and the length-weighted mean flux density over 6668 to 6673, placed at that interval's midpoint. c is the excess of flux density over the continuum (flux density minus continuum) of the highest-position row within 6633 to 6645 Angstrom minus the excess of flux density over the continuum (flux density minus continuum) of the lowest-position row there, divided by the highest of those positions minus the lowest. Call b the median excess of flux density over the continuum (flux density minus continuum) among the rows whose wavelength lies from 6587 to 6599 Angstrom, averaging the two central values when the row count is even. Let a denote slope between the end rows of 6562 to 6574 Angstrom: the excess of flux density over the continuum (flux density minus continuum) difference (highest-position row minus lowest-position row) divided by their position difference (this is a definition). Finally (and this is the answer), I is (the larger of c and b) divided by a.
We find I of -12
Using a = -0.08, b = 0.9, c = 0.14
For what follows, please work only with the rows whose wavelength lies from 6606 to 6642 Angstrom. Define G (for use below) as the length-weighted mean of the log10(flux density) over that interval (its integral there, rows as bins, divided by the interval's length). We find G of 1.64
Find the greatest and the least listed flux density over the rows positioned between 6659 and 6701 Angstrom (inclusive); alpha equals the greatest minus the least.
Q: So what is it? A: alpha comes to 11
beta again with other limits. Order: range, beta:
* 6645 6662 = 6658.22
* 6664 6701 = 6676.64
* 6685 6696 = 6690.49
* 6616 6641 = 6623.05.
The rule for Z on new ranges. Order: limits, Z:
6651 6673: 0.895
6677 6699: 0.931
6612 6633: 0.903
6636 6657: 0.954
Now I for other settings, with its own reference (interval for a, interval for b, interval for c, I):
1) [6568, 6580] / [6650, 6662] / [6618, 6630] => -35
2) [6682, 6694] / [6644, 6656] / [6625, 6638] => -27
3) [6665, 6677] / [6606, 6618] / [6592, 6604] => 14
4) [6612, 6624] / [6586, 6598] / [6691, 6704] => 0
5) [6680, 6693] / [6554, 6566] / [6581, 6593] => 4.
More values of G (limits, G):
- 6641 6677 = 1.63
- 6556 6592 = 1.63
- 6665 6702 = 1.61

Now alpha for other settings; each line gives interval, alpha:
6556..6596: 12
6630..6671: 9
